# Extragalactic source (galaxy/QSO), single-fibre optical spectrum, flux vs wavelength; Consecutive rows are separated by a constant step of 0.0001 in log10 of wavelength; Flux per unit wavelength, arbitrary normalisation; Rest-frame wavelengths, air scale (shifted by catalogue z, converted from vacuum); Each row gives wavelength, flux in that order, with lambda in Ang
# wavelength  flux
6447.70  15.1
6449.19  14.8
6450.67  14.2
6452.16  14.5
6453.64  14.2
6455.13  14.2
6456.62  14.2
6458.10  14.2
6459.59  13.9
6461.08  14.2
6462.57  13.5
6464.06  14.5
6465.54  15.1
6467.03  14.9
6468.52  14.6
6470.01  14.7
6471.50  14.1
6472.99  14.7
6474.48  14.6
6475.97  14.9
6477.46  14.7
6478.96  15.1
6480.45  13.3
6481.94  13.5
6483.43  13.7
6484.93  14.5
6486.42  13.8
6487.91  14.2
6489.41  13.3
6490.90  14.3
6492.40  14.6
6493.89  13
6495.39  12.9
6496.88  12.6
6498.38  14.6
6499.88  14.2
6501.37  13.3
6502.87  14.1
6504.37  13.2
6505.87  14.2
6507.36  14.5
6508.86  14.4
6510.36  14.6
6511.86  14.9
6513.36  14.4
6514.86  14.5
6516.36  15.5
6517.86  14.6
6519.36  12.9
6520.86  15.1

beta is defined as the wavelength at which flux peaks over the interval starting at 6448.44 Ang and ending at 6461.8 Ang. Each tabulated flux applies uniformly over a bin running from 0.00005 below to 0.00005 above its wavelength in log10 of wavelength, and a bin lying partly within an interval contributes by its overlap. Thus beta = 6449.19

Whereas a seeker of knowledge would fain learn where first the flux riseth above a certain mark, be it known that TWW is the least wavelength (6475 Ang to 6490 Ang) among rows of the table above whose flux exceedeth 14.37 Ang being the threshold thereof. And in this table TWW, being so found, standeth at 6475.97 Ang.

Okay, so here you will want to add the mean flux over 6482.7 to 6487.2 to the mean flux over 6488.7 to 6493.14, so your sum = 28.1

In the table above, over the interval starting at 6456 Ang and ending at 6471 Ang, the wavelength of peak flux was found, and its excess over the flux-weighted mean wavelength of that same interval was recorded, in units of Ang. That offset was 2.1 Ang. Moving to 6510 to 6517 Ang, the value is 3.0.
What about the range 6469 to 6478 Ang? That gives 2.2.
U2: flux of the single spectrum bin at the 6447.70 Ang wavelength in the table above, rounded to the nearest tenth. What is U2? 15.1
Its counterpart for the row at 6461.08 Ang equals 14.2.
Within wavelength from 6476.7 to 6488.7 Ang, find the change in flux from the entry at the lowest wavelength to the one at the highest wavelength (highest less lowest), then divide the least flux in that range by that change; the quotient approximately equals -27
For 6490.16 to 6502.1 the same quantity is -13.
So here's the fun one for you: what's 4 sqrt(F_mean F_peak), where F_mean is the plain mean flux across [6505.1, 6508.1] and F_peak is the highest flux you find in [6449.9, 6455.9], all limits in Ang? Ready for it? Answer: 57.7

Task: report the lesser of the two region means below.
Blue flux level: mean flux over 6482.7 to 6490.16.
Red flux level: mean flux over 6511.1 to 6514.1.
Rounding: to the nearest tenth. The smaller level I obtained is 13.9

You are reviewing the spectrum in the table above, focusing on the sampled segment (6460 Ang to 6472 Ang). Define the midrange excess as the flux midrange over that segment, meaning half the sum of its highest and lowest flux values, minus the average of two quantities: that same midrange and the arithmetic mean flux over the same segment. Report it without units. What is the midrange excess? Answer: -0.07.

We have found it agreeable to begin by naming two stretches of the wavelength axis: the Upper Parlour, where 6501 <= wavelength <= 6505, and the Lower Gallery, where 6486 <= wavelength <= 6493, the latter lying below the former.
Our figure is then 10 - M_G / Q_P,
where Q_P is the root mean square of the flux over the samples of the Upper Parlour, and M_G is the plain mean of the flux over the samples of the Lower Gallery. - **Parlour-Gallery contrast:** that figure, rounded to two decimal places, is 8.96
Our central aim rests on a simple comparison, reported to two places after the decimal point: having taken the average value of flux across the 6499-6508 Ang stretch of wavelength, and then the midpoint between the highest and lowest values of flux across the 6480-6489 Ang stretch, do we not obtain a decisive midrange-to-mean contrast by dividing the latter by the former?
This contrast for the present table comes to 1.00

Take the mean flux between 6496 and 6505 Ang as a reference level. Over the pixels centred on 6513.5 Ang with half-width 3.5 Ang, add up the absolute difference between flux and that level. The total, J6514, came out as 5.6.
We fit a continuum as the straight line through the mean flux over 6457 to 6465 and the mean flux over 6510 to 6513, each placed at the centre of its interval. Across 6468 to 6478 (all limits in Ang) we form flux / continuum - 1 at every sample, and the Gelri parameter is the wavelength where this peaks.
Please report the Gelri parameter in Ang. 6475.97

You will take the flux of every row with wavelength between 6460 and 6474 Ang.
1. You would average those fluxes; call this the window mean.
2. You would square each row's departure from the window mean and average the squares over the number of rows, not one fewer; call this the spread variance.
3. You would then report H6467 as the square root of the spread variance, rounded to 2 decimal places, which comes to 0.45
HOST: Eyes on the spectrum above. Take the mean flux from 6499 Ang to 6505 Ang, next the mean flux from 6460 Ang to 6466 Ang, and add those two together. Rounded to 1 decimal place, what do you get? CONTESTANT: 28.0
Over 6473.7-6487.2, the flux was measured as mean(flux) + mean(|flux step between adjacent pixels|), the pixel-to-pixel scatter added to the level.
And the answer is 14.8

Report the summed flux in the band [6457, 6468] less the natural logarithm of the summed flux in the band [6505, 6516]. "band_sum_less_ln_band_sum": 95.7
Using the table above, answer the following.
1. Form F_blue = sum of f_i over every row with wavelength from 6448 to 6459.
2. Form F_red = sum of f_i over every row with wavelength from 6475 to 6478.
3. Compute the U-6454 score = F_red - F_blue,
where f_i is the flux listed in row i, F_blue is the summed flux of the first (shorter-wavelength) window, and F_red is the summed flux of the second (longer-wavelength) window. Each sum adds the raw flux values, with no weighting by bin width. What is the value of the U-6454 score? -71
